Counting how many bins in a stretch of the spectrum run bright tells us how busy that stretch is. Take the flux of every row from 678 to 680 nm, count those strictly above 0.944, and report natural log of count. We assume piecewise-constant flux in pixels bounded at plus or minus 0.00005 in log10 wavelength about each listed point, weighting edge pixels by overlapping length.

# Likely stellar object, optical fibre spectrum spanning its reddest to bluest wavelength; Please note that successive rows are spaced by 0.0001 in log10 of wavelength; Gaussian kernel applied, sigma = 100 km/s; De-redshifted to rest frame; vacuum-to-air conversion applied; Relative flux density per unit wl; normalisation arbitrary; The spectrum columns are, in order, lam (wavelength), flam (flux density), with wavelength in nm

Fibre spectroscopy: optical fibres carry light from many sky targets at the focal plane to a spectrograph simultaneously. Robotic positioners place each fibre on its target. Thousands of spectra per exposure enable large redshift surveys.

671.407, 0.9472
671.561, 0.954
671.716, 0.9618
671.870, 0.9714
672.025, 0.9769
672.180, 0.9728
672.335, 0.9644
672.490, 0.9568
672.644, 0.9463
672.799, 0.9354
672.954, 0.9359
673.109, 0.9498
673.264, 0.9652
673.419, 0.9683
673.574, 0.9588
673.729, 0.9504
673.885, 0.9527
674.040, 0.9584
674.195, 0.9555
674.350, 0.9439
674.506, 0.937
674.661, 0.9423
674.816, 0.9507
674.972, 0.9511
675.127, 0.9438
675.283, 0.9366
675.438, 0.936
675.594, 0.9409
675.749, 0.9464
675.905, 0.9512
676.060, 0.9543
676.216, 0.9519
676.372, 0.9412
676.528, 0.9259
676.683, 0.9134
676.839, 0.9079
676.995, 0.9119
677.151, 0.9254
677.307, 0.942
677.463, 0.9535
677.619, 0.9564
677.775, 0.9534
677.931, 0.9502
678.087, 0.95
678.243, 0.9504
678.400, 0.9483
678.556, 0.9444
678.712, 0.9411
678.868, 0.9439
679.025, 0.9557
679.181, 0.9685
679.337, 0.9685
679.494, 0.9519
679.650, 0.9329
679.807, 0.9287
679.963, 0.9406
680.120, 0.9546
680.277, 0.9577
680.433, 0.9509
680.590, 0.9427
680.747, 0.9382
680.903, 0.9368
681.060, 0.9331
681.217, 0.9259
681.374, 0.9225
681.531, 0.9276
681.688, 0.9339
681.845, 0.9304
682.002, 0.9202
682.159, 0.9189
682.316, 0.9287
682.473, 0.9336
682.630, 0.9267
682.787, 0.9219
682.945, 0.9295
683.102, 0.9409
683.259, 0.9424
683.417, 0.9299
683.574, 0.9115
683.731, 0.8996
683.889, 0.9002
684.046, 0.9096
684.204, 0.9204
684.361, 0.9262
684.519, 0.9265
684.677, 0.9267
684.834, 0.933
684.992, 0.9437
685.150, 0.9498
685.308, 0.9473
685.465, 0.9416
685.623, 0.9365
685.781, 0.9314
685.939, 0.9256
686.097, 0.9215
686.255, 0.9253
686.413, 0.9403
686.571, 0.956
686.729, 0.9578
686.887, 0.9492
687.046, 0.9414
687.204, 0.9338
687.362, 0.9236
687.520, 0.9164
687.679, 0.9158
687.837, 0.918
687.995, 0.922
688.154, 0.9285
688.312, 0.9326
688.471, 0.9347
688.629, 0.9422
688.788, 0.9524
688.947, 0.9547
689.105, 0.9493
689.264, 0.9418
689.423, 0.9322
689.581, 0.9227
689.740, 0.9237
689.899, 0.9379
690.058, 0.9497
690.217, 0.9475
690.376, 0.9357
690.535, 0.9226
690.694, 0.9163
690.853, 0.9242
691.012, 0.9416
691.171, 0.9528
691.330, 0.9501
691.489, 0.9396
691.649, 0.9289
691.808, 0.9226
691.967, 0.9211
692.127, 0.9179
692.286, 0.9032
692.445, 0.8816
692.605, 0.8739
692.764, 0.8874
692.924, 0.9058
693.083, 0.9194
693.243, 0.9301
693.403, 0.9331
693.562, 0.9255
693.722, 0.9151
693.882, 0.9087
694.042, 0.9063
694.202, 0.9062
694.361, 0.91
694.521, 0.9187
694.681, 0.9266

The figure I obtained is 2.1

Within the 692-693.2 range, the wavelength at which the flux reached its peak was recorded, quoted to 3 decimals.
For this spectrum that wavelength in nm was 693.083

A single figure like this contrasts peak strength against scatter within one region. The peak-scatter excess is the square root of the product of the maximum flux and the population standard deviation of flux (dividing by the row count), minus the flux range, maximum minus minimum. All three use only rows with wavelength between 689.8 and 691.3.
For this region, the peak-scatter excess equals 0.0714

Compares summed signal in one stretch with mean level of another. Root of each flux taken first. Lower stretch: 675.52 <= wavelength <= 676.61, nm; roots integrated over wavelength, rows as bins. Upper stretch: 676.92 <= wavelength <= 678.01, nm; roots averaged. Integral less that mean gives 0.089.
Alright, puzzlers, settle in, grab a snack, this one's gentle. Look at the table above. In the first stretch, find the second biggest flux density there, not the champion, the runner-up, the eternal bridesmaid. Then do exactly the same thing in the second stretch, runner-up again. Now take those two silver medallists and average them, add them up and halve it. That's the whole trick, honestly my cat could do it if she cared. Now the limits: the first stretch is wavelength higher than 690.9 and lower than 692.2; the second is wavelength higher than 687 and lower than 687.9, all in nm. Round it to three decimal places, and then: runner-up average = 0.942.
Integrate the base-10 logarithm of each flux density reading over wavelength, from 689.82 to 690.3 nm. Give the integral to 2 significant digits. -0.012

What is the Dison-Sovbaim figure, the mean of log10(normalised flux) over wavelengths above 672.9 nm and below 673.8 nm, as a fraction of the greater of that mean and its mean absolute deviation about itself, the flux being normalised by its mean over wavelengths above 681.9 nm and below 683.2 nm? 1.0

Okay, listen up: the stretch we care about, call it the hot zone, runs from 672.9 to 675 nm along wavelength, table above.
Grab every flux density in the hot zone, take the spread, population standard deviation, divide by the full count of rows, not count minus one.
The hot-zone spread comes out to 0.009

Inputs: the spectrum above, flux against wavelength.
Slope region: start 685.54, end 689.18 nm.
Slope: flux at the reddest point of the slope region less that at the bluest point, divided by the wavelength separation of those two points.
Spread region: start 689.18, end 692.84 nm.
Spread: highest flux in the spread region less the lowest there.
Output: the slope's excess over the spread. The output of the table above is -0.075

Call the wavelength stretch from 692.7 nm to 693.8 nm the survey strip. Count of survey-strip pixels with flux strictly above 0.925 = 3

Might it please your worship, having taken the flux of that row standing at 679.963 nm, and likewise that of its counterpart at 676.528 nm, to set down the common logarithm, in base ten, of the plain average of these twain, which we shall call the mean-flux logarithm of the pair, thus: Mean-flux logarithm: -0.030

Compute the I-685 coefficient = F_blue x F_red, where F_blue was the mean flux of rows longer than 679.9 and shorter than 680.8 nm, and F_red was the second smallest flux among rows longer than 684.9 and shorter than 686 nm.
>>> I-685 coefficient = 0.882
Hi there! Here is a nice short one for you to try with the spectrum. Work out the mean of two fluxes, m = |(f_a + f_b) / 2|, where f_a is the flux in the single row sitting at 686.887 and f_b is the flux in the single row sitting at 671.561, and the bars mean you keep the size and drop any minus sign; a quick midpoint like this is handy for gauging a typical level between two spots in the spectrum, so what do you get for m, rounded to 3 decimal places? 0.952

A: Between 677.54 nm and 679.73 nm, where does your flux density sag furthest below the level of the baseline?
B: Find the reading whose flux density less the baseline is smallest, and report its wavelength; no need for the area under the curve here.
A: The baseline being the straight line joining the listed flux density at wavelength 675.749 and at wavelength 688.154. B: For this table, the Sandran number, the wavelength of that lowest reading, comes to 679.650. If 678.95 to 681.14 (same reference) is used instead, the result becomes 679.807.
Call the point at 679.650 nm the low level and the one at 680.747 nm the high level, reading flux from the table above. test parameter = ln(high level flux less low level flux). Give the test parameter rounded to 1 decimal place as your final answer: -5.2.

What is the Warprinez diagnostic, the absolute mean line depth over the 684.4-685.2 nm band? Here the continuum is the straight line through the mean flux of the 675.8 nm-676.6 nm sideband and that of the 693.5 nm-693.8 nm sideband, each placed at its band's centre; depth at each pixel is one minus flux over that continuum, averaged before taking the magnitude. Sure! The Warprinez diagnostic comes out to 0.003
